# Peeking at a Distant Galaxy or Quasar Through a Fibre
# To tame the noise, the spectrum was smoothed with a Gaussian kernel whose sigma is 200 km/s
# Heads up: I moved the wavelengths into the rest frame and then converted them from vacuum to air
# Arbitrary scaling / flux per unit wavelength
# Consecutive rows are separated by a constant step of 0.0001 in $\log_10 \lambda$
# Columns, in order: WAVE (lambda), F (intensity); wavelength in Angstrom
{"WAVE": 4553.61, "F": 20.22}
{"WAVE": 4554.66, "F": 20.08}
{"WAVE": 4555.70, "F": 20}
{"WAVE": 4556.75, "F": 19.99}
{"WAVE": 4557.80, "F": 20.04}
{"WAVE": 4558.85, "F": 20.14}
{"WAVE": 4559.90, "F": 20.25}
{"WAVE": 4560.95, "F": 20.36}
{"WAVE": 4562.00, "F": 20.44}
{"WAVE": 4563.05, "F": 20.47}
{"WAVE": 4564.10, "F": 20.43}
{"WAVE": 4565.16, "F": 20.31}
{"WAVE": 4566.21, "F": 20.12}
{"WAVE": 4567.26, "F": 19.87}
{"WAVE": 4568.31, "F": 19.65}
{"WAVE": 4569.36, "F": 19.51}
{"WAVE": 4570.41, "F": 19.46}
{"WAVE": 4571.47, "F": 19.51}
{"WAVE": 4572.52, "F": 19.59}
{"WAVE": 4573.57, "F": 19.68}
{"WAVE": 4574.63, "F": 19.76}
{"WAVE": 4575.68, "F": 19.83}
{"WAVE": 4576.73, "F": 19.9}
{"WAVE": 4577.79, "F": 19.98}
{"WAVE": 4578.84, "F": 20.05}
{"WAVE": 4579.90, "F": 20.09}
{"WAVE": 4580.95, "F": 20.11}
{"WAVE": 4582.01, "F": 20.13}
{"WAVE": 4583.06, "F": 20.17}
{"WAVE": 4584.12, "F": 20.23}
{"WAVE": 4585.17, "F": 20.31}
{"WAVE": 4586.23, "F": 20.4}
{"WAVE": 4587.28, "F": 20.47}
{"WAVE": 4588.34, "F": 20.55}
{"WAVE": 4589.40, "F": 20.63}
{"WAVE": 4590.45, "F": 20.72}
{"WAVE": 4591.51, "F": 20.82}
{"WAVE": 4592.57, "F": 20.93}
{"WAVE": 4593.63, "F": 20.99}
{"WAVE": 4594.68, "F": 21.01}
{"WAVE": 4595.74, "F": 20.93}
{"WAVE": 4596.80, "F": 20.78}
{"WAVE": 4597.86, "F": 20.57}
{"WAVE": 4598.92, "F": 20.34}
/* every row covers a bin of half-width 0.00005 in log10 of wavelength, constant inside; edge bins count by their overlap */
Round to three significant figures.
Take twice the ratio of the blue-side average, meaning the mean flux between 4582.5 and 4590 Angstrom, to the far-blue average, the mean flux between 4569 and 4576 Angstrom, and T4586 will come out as 2.08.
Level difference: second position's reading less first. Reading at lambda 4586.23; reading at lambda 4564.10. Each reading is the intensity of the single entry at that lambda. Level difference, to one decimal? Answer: 0.0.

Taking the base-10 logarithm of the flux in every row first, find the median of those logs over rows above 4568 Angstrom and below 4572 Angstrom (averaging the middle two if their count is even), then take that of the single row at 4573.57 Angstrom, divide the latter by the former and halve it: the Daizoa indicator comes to 0.5015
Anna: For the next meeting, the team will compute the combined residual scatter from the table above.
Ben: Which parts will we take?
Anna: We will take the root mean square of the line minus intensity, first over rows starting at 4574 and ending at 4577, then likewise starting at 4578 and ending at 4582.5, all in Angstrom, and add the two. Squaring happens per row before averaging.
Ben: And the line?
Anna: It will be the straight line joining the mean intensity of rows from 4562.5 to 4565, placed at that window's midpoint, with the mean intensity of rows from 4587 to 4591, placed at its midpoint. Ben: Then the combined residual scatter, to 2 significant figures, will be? 1.1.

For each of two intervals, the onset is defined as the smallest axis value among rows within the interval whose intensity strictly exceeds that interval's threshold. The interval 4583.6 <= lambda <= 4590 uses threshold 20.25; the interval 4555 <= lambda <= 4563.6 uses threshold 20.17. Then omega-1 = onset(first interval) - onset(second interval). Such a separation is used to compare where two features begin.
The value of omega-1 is 25.3 Angstrom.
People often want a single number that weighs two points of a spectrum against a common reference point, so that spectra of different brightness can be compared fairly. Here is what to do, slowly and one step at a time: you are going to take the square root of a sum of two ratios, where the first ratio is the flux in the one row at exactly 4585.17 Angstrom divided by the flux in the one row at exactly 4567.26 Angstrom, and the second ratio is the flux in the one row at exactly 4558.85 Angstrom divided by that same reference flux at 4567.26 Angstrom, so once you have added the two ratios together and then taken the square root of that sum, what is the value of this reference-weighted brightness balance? 1.43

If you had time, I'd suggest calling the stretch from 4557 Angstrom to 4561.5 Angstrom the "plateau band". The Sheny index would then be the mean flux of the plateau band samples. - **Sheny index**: 20.2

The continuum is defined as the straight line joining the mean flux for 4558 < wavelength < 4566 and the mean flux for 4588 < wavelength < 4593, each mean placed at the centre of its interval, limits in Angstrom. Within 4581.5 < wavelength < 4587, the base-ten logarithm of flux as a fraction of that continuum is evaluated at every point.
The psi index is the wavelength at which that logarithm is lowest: 4582.01 Angstrom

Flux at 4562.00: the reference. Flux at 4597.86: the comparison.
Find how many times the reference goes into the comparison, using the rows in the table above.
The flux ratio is 1.01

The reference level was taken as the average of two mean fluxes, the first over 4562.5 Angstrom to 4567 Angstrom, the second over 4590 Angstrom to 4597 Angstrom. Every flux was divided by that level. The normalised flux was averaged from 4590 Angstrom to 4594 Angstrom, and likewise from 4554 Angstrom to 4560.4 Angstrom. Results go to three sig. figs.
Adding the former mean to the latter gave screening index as 1.99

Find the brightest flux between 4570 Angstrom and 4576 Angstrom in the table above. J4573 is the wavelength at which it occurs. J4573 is 4575.68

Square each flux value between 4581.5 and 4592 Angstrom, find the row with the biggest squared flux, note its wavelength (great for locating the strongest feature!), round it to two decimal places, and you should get 4591.51 Angstrom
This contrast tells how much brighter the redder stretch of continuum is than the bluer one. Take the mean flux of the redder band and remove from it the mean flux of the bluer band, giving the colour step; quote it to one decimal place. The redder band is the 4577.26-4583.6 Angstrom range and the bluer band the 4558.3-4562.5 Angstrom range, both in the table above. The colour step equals -0.2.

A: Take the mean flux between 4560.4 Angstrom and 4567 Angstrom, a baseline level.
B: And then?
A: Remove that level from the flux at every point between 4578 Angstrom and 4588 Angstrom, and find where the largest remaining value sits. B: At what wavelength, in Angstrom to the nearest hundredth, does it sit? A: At 4587.28 Angstrom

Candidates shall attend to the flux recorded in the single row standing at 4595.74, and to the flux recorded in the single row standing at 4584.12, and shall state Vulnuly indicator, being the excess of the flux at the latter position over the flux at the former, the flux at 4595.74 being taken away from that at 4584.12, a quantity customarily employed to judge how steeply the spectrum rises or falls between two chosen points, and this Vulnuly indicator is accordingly -0.70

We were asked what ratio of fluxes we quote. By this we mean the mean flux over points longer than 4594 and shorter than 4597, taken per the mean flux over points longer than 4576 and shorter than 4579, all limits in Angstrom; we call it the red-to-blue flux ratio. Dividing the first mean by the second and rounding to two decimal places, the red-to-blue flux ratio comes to 1.05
